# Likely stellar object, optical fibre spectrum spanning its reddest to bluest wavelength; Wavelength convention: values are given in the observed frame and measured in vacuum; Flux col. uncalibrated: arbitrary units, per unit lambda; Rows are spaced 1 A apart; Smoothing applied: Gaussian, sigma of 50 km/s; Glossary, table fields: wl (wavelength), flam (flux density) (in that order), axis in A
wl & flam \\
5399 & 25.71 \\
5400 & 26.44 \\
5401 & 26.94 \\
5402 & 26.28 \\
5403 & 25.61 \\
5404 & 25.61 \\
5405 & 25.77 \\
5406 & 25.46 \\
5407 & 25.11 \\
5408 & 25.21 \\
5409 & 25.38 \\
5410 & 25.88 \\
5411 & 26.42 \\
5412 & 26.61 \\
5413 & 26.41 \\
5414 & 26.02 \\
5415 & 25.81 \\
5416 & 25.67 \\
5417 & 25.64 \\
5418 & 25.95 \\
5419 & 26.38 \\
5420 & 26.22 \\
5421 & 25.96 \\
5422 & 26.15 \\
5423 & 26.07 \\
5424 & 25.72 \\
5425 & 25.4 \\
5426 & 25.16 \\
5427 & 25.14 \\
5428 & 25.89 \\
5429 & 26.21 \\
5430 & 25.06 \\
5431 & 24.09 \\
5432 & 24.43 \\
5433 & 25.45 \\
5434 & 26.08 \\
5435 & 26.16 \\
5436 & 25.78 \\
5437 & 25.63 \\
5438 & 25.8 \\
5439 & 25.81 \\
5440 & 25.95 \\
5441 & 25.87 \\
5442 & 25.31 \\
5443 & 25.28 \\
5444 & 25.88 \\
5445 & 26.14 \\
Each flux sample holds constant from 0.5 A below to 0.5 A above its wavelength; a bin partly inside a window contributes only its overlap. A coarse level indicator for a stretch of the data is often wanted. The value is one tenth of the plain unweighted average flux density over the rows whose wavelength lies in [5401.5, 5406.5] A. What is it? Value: 2.57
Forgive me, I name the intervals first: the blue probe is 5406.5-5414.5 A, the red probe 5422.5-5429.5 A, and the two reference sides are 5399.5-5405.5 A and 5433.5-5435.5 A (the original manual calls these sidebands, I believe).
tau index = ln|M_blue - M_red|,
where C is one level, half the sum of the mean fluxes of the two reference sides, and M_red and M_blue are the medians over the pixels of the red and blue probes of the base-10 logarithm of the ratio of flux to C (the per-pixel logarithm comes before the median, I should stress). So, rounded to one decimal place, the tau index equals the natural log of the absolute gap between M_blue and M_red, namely -5.6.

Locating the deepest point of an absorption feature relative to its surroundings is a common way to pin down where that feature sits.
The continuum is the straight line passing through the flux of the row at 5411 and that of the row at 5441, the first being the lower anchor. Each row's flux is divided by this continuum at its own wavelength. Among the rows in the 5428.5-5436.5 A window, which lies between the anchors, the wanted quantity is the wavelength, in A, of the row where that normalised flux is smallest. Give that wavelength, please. 5431 A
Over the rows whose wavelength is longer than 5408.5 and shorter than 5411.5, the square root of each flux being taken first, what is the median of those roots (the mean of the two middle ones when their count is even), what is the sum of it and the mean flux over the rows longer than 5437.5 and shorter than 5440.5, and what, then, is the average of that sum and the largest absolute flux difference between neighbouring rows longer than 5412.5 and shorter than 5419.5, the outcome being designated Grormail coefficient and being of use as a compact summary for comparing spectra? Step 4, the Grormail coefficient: 15.7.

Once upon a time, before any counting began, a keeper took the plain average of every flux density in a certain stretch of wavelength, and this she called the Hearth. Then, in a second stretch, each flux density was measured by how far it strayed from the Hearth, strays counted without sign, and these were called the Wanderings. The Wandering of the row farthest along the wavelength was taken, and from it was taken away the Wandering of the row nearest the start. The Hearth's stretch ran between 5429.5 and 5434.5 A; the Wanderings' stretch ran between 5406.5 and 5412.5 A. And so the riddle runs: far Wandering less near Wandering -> 1.5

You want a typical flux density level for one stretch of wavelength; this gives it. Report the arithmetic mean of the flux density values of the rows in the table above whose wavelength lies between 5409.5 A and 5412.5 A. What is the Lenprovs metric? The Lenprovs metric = 26.3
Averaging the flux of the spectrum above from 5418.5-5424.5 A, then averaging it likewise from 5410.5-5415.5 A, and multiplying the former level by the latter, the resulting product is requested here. 685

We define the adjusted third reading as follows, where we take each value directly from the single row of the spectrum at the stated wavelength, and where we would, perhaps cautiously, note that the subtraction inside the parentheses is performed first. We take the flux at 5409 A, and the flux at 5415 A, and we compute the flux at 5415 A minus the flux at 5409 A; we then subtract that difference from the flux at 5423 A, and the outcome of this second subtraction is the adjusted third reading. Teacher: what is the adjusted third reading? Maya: 25.6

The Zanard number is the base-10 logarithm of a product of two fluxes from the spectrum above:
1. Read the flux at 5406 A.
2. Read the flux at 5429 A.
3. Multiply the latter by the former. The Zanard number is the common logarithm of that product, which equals 2.82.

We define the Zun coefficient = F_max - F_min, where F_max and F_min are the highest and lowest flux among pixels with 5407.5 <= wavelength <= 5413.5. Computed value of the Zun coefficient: 1.40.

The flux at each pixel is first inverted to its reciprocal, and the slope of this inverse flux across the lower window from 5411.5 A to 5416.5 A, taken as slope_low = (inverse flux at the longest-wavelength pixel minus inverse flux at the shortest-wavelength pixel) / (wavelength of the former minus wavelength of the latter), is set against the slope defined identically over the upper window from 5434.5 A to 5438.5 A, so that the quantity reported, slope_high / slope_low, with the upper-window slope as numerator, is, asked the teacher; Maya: 0.5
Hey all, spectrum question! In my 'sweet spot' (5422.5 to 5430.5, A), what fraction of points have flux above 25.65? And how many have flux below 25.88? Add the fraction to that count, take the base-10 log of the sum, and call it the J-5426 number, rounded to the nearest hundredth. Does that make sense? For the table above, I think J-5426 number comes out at 0.74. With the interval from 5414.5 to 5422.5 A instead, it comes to 0.59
